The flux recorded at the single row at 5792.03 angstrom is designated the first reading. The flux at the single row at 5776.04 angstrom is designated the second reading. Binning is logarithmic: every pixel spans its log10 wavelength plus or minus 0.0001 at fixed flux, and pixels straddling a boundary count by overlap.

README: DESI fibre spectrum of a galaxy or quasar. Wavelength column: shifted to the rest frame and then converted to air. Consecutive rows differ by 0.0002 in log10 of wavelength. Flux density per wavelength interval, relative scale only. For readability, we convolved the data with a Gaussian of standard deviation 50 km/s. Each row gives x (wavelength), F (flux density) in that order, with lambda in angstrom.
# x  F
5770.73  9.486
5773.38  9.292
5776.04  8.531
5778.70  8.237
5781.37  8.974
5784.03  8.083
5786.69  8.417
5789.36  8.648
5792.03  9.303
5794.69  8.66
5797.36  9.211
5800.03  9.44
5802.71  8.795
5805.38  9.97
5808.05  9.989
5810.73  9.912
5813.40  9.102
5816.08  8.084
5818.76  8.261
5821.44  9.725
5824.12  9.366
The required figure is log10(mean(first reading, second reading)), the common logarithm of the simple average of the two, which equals 0.950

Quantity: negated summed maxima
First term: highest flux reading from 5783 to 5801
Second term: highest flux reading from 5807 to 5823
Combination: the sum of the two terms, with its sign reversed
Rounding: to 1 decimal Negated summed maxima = -19.4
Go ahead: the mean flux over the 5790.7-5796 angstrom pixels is 9.0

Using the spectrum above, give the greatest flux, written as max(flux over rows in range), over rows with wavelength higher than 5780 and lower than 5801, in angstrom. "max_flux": 9.44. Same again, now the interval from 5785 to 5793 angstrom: 9.303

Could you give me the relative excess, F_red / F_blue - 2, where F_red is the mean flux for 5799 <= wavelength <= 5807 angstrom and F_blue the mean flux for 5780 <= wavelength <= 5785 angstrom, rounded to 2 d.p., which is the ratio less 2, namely -0.90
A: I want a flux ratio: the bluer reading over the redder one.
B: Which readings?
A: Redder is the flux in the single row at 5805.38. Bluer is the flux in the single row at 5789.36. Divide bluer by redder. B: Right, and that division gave 0.87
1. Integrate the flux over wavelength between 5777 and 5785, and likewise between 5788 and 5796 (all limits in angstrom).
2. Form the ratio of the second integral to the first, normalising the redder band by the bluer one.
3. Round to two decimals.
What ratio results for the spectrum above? 1.05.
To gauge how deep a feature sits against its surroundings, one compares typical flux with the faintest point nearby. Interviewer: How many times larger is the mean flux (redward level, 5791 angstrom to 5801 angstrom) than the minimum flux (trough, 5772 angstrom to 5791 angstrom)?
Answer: 1.13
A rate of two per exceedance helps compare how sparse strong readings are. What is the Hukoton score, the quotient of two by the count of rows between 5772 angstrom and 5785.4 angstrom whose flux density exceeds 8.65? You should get 1.00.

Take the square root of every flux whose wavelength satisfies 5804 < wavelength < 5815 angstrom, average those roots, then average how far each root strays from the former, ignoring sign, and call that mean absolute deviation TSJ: 0.052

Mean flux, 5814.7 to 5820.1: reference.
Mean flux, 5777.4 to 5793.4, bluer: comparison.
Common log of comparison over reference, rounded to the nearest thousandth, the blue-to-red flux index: 0.023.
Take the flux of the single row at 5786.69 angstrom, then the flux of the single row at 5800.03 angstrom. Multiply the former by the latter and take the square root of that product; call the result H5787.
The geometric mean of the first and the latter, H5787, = 8.91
